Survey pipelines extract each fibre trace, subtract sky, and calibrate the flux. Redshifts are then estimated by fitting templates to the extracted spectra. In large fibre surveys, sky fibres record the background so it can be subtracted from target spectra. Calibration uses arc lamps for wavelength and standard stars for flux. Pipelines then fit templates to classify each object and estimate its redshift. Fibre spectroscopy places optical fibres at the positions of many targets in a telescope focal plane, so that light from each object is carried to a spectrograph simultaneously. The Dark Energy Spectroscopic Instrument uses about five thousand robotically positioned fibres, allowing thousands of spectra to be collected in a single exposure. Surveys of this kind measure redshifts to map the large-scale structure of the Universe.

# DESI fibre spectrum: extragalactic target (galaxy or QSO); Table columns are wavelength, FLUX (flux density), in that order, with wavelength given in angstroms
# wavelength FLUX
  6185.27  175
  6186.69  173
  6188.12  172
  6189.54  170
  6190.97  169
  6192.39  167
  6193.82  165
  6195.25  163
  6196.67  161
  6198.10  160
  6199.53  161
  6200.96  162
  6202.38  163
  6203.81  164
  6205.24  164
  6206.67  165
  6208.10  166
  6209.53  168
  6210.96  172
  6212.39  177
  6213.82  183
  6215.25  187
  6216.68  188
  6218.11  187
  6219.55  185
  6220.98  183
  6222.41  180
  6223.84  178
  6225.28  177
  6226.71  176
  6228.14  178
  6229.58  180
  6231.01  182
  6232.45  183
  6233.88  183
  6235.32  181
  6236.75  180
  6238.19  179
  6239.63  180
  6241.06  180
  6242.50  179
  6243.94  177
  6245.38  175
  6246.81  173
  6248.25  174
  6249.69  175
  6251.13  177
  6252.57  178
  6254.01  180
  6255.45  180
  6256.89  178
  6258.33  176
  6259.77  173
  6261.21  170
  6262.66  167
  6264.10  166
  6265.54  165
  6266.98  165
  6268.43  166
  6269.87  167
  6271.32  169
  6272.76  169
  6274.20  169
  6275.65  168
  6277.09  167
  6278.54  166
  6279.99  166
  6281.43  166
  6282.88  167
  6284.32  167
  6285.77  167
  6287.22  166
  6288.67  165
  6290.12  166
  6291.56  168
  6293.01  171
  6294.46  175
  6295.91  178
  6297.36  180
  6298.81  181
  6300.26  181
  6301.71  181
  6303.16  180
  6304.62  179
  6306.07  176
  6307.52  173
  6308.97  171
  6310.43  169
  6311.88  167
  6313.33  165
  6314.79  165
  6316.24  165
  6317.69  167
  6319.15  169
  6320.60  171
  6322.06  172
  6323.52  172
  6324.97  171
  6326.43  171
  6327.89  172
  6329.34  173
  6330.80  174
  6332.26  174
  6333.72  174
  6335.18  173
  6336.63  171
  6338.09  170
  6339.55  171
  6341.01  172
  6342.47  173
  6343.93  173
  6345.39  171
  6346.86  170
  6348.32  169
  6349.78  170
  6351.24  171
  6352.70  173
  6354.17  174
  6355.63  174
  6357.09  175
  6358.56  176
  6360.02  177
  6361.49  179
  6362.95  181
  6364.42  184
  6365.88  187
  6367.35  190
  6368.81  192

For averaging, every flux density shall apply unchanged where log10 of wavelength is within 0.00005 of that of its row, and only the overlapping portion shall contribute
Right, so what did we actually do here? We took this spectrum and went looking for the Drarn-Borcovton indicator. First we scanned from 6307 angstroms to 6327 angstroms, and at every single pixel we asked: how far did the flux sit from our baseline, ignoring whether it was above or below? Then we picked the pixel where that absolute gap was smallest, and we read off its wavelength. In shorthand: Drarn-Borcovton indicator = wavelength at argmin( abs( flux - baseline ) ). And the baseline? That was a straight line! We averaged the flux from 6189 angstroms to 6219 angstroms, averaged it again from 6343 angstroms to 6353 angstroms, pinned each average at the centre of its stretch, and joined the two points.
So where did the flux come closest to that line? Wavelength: 6326.43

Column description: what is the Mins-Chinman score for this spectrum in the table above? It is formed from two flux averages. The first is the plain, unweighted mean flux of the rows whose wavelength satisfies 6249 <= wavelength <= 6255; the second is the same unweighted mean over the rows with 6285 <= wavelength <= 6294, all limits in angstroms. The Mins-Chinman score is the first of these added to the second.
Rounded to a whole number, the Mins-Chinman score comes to 345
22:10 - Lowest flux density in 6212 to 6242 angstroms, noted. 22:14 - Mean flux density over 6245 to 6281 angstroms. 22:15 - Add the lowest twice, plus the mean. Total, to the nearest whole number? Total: 523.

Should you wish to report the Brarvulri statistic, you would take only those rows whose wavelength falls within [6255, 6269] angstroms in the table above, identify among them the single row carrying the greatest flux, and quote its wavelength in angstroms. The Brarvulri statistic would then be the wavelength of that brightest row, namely 6255.45 angstroms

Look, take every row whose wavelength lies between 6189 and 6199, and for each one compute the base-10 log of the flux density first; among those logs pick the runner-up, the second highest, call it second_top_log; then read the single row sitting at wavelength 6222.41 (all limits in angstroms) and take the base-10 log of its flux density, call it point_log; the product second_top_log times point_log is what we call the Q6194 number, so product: 5.02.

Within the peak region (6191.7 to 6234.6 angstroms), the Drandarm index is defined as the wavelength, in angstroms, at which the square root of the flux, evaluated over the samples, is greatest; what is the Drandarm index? 6216.68 angstroms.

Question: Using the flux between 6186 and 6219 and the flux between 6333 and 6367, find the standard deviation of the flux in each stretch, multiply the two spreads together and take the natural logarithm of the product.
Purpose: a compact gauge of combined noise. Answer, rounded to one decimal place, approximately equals 3.7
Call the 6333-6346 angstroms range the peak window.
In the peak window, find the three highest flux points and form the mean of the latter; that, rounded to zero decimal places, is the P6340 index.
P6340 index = 173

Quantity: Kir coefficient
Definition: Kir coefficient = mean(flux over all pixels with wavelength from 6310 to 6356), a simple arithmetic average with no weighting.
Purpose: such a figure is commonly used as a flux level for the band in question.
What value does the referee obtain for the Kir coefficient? 171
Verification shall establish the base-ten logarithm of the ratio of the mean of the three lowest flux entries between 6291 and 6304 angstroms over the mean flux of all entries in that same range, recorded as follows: -0.0147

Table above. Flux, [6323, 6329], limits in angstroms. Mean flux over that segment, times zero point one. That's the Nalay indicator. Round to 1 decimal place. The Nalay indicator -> 17.2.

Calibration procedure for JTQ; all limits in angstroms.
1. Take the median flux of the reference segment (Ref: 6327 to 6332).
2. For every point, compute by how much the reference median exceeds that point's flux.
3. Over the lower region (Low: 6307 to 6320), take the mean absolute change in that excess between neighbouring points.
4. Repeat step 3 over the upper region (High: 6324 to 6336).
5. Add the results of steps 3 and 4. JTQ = 2.1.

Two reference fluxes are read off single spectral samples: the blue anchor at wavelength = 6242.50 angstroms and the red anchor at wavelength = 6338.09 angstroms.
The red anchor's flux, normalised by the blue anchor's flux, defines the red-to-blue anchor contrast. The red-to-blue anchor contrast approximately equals 0.95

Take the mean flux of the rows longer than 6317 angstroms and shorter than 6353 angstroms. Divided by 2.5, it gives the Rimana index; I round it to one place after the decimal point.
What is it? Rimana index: 68.6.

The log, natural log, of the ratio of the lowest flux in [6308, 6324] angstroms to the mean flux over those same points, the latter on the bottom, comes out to -0.021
